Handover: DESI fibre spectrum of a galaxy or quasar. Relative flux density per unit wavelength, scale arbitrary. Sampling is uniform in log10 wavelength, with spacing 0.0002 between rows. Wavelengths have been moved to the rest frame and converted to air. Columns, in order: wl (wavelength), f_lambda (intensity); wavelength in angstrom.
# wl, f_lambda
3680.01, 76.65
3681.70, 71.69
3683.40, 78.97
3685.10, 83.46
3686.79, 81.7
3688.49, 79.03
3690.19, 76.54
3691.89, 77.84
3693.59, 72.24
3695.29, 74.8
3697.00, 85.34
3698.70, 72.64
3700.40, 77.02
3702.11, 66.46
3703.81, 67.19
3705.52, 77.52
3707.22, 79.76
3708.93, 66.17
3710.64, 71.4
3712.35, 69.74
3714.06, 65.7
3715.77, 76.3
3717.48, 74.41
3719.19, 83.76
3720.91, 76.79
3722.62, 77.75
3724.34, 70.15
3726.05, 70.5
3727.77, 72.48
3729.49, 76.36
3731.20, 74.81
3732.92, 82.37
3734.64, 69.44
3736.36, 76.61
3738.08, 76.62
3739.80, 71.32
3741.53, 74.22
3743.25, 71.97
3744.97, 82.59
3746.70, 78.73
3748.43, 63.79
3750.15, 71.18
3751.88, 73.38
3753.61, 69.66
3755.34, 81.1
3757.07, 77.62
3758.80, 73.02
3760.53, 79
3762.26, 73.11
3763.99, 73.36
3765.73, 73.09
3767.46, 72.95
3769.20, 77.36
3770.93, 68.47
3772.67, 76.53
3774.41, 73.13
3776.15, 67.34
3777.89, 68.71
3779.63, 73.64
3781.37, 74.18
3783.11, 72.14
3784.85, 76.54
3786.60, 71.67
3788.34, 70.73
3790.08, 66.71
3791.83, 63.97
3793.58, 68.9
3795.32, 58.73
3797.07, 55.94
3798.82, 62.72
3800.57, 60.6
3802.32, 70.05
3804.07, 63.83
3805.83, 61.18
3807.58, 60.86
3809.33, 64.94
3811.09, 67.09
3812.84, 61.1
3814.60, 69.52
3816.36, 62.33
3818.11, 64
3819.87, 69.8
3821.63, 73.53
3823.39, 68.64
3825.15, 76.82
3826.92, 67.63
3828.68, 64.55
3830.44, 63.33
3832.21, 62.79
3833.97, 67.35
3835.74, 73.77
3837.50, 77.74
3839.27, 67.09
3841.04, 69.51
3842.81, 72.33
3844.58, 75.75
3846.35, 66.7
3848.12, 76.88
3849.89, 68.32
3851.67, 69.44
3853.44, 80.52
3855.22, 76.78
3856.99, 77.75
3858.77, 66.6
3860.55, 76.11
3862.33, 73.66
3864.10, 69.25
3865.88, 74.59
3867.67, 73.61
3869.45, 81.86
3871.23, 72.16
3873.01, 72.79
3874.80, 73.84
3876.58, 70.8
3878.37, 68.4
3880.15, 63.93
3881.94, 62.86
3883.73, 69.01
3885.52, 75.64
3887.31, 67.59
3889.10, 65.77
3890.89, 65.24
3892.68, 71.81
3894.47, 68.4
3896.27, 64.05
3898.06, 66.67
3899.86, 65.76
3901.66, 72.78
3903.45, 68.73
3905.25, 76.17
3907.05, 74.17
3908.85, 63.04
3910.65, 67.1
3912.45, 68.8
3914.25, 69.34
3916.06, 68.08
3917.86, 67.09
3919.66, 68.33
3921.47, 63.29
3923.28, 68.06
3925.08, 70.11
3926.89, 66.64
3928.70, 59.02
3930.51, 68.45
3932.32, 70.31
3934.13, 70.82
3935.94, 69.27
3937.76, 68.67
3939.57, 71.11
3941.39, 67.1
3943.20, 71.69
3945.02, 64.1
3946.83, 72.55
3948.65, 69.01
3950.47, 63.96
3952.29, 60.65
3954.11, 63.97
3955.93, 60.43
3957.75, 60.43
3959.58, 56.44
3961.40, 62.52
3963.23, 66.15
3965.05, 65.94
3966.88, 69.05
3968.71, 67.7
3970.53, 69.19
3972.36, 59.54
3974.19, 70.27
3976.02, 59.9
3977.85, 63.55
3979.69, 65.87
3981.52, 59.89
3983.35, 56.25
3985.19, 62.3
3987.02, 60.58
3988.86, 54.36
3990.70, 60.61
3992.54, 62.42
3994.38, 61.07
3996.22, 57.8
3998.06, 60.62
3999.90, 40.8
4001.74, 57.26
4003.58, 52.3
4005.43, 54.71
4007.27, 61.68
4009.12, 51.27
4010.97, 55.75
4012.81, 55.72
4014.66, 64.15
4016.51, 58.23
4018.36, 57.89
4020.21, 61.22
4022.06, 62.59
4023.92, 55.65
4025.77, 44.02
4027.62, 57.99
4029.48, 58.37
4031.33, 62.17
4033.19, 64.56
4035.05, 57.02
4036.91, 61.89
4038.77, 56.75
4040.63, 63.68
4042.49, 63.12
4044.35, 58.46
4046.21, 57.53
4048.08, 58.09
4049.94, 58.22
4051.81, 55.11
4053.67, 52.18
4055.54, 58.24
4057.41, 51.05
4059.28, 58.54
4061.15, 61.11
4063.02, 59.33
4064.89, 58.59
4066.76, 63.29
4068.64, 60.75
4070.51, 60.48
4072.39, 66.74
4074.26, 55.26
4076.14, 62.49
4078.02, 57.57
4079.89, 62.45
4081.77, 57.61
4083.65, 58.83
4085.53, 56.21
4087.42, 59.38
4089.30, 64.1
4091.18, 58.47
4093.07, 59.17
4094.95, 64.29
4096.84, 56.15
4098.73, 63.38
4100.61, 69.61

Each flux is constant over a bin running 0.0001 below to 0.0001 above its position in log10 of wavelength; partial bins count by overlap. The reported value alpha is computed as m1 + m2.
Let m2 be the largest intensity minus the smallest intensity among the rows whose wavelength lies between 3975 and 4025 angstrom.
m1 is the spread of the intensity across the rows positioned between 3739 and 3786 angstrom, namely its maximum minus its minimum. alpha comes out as 44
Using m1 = 18.8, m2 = 25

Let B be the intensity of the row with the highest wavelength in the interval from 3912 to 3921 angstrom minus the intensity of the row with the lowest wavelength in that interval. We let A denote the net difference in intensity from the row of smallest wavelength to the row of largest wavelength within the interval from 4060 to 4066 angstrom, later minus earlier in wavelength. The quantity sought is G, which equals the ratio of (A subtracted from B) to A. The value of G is -0.8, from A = -3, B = -0.5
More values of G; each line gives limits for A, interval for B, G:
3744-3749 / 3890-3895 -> -1.2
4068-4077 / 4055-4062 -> 0.6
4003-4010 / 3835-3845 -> -2.9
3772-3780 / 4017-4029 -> -1.0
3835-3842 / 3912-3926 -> -1.3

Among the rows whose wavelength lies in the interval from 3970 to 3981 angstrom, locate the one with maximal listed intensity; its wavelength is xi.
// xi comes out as 3974.19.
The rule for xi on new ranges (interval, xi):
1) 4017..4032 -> 4022.06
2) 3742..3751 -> 3744.97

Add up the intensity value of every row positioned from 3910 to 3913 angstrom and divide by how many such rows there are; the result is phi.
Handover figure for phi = 68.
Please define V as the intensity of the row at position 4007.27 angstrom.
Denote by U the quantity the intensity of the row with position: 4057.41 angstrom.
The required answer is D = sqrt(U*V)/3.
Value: 19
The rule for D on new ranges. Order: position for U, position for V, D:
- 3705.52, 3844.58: 26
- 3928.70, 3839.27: 21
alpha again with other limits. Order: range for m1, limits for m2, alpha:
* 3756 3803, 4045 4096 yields 39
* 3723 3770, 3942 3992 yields 37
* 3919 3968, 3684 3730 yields 36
